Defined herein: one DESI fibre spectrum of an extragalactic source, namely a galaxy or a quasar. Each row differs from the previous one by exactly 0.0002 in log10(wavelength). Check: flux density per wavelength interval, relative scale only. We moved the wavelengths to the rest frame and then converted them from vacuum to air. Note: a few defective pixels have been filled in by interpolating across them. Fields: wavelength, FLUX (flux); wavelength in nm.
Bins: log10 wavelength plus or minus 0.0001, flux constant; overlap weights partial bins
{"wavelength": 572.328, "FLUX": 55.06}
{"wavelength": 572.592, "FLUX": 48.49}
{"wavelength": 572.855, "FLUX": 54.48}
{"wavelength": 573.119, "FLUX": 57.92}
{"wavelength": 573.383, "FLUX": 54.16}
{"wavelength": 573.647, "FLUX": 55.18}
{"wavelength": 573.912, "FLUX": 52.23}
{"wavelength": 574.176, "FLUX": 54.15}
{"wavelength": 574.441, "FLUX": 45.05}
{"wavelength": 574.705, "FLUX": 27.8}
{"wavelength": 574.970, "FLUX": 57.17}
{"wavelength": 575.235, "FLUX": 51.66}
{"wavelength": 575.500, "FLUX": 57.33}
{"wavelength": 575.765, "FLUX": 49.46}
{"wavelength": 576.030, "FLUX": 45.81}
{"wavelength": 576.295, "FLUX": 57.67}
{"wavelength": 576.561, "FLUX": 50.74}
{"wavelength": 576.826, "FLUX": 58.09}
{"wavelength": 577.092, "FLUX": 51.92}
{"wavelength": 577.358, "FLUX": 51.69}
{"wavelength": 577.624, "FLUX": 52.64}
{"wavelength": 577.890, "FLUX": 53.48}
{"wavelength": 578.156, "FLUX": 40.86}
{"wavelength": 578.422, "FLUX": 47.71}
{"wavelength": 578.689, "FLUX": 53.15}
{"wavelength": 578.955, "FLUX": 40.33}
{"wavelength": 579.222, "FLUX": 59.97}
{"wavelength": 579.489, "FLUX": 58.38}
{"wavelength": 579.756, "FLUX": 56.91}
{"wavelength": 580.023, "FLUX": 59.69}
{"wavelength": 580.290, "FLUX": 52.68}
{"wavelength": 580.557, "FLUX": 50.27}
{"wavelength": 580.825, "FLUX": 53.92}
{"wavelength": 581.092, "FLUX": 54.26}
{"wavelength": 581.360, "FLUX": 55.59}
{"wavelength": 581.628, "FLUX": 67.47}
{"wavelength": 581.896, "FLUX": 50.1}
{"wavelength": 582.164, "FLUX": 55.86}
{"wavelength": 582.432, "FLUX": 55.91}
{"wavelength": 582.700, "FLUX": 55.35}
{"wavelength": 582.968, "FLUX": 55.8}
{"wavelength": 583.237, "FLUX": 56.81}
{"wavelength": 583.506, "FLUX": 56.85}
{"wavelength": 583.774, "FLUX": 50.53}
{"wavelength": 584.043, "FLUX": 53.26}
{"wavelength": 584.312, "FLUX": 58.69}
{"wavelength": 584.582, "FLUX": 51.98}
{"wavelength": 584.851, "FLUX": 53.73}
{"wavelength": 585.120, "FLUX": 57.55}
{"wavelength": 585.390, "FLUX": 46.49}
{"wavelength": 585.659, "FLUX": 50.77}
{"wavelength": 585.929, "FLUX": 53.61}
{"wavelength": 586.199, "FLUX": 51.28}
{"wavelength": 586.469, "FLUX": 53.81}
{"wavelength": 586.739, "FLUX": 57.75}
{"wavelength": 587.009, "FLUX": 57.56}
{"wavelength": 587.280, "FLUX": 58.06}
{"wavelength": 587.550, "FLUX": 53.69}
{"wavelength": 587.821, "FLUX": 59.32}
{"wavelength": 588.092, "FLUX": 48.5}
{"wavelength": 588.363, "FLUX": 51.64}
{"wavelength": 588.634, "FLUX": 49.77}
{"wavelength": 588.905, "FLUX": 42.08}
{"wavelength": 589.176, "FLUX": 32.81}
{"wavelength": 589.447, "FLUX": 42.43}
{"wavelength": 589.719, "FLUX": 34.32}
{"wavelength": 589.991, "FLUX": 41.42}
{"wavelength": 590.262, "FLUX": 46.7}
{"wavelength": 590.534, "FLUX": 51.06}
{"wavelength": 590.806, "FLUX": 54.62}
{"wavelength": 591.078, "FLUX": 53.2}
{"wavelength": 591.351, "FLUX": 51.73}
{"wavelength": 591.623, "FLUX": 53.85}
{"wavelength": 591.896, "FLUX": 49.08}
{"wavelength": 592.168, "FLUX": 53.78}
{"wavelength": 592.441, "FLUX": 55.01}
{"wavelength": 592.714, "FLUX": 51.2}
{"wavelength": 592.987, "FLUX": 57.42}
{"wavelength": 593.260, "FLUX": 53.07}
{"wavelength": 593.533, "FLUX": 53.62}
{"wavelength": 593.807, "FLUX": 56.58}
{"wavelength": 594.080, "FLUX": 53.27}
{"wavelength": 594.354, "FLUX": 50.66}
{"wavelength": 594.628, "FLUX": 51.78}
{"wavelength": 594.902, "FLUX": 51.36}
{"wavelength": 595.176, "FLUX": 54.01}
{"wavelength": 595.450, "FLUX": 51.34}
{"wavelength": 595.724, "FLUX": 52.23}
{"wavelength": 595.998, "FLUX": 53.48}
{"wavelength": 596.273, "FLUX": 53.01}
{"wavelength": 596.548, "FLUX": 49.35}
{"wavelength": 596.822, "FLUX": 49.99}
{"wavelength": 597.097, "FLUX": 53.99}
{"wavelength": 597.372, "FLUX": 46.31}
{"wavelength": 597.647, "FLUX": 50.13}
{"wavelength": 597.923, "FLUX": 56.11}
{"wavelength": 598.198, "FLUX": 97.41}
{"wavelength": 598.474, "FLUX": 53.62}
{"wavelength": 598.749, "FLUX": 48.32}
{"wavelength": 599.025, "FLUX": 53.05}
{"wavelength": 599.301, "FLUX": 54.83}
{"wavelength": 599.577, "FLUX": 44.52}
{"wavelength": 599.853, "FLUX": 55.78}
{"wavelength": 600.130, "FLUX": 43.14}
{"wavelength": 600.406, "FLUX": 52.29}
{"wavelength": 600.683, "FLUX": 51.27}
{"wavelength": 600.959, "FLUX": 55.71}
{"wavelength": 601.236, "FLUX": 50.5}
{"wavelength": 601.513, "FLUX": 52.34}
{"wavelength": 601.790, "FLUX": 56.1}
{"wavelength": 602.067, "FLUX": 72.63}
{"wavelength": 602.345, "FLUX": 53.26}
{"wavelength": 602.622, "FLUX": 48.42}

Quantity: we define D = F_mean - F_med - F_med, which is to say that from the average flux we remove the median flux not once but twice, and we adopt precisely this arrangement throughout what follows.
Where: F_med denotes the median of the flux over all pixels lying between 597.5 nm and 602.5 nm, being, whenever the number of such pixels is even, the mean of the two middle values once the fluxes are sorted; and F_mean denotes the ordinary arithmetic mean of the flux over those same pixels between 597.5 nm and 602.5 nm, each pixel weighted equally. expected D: -50.7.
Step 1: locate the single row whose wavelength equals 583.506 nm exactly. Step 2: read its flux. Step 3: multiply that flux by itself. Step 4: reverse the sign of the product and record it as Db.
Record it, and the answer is -3232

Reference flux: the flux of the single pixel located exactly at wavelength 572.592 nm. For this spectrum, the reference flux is 48.49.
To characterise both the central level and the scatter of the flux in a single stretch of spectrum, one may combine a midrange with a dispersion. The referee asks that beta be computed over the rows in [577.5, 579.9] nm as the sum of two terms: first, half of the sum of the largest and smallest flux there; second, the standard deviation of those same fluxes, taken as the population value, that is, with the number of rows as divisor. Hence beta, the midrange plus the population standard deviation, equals 57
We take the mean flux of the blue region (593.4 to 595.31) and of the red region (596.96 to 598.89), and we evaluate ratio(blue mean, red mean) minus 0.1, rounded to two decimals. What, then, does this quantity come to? 0.81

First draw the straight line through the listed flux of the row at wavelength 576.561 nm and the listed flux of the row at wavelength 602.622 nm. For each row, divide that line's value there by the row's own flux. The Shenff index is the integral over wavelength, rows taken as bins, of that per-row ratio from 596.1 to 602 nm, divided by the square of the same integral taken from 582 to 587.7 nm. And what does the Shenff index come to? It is 0.199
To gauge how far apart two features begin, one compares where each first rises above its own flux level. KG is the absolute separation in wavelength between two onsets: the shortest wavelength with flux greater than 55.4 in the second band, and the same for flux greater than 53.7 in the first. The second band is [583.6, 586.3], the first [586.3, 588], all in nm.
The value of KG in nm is 2.16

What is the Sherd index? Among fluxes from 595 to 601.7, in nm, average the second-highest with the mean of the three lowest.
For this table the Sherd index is 50.4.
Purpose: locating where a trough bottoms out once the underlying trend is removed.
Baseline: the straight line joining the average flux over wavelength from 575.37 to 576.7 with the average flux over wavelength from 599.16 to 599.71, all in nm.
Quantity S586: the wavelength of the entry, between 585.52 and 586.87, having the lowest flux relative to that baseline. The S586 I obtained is 585.659 nm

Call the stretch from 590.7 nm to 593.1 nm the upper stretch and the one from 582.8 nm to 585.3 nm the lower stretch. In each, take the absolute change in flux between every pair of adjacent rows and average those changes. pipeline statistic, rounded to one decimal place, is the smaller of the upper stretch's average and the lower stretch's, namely 3.2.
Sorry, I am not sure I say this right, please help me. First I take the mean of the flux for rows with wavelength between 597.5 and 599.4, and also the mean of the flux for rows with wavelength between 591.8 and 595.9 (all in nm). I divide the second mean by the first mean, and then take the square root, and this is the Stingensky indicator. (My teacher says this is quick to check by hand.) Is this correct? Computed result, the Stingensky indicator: 0.95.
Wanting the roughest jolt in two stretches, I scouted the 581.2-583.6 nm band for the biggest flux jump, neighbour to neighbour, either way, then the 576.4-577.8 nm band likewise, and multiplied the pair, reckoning 128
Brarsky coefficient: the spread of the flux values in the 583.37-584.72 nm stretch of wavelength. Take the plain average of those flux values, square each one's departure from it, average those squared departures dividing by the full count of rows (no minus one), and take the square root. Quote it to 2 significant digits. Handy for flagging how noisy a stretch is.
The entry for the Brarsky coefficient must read 3.0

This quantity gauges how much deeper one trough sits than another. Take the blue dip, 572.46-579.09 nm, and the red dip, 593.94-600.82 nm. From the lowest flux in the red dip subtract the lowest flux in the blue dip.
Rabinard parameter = 15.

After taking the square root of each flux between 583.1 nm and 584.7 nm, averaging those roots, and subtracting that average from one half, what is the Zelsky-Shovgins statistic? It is -6.89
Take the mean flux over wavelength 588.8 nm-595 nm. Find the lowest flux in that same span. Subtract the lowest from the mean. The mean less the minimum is 16.8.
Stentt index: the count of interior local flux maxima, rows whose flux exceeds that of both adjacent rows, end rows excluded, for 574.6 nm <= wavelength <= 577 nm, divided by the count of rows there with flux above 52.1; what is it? 0.75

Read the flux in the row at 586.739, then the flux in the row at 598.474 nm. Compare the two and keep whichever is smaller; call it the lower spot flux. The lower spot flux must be 53.6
